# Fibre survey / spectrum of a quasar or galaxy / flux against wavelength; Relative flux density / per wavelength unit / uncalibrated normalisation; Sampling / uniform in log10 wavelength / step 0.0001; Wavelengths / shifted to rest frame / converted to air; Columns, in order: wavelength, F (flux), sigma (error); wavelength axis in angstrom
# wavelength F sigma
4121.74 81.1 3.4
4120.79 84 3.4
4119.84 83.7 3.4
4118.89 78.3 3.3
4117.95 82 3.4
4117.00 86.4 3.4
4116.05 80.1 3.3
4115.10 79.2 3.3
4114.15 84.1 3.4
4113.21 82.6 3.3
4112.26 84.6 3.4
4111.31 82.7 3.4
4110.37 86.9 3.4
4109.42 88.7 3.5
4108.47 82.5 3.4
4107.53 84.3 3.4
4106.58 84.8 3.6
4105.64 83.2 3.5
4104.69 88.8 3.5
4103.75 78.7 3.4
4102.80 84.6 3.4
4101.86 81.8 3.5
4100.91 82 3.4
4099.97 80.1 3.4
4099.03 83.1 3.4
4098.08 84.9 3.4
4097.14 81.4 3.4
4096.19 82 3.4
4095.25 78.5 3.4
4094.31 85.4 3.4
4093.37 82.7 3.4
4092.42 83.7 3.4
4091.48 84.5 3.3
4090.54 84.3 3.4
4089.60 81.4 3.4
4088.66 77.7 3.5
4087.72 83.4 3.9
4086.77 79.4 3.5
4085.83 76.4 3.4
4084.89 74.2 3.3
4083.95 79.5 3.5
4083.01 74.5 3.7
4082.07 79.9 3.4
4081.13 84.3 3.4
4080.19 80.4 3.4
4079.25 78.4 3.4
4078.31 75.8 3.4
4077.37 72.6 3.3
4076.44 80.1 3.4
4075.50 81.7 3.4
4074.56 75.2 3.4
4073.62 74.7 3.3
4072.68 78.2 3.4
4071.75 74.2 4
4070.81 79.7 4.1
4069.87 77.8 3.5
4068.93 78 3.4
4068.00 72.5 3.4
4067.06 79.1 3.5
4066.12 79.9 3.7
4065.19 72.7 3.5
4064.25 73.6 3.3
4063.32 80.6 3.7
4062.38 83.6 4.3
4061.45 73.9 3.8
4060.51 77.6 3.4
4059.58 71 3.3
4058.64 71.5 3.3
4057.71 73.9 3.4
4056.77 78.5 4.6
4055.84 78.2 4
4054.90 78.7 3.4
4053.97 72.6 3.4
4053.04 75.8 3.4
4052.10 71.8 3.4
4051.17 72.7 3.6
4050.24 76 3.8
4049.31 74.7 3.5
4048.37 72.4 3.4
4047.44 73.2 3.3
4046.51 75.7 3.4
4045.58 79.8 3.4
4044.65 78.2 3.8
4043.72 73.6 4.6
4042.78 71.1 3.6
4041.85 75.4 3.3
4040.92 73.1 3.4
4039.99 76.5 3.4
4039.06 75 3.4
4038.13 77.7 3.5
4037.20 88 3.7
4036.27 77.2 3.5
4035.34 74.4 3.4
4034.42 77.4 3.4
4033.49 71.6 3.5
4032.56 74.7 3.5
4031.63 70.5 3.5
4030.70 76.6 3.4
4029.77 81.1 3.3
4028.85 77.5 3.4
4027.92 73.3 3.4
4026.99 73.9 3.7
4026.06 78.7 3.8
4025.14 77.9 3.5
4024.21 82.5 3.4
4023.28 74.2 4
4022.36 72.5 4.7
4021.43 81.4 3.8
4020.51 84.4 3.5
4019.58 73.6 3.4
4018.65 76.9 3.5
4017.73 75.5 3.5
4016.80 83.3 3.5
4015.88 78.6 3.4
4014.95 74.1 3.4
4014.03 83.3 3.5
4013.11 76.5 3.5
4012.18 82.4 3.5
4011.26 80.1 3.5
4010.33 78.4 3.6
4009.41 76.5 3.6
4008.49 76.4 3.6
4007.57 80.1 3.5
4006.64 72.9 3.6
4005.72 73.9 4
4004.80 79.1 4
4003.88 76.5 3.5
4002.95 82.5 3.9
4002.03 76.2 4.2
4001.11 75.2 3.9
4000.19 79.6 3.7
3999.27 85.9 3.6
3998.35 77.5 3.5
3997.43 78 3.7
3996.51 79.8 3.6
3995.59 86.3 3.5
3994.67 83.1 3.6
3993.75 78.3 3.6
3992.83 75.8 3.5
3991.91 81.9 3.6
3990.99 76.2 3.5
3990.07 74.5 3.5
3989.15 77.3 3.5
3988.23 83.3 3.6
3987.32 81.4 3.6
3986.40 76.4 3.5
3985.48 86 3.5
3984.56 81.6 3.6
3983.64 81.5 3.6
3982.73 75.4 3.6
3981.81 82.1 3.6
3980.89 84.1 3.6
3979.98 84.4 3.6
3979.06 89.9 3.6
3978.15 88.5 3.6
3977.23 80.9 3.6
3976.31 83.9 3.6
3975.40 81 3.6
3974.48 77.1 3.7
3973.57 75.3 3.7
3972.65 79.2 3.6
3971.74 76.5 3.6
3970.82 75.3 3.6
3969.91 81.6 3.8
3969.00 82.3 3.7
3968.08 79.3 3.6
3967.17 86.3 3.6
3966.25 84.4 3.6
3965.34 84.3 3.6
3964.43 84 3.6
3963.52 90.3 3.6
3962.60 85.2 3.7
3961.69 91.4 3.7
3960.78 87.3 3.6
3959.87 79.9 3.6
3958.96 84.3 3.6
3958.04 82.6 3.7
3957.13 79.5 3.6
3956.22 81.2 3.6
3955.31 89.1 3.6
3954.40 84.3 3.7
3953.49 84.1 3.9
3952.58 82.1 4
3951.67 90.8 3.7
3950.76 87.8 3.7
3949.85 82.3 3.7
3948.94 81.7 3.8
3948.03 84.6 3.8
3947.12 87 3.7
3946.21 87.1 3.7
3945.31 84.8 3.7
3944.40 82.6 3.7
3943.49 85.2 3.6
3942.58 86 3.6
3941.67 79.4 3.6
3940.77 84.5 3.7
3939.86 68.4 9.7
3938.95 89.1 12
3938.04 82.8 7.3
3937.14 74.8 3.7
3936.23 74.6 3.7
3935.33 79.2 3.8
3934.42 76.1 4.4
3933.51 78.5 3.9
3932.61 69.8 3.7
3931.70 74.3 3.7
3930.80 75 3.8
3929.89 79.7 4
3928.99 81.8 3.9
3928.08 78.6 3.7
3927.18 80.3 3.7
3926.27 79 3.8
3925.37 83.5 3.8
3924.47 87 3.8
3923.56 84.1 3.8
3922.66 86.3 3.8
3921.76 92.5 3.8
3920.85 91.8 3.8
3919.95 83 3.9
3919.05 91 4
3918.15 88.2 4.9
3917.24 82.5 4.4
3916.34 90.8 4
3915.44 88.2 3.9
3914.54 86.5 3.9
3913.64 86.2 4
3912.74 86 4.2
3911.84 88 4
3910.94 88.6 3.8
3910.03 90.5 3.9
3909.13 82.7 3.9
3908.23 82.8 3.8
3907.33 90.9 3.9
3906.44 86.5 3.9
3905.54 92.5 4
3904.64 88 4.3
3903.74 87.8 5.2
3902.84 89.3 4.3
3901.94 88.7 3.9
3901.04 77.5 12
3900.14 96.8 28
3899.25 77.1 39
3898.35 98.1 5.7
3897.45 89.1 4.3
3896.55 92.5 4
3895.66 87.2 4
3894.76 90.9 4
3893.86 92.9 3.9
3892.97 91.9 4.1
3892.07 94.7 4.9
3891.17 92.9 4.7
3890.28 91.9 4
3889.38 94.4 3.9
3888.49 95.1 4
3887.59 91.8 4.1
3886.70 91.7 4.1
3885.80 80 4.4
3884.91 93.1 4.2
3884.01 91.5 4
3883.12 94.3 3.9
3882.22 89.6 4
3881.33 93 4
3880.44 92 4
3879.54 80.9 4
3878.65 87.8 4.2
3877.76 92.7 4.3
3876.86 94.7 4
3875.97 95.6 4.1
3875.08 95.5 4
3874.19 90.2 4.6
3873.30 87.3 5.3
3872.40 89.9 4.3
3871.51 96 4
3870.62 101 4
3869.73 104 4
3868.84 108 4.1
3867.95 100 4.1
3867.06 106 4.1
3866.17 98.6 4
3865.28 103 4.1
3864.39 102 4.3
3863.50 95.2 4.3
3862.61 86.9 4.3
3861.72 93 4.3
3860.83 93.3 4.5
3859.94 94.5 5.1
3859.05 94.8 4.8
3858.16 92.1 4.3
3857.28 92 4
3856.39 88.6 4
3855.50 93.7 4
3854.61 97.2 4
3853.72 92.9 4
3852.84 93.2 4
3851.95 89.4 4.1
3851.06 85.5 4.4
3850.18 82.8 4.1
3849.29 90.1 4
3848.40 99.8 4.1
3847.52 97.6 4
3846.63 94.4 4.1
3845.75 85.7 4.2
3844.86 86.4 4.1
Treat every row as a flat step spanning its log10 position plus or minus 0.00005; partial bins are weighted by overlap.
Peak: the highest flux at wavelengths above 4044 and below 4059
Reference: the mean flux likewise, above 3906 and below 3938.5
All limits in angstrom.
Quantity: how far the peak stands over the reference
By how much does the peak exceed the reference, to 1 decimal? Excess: -3.6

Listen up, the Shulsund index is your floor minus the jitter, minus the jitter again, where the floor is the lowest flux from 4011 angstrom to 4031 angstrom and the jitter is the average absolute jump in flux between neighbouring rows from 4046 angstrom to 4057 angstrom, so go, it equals 68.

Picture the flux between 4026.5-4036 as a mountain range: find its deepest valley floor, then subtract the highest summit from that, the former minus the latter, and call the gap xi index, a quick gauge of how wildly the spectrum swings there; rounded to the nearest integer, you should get -11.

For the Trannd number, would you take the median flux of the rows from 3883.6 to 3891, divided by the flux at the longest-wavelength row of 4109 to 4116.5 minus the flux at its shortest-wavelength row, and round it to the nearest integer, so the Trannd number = -11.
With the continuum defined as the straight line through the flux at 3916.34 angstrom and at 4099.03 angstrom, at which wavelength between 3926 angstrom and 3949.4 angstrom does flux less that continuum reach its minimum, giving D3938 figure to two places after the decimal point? 3939.86 angstrom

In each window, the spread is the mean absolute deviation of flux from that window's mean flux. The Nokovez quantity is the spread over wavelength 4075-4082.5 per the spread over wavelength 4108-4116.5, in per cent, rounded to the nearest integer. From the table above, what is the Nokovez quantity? 116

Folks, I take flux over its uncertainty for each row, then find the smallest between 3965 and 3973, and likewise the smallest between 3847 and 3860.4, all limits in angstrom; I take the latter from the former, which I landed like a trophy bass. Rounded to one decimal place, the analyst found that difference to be 2.4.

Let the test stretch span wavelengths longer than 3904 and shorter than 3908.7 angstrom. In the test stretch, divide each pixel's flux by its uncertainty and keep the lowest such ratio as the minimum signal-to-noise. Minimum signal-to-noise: 20.5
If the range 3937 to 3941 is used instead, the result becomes 7.1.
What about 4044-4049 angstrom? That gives 20.6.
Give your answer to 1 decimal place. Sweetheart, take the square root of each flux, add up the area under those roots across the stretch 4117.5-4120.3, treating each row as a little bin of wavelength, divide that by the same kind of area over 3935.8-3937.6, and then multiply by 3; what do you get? 4.9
